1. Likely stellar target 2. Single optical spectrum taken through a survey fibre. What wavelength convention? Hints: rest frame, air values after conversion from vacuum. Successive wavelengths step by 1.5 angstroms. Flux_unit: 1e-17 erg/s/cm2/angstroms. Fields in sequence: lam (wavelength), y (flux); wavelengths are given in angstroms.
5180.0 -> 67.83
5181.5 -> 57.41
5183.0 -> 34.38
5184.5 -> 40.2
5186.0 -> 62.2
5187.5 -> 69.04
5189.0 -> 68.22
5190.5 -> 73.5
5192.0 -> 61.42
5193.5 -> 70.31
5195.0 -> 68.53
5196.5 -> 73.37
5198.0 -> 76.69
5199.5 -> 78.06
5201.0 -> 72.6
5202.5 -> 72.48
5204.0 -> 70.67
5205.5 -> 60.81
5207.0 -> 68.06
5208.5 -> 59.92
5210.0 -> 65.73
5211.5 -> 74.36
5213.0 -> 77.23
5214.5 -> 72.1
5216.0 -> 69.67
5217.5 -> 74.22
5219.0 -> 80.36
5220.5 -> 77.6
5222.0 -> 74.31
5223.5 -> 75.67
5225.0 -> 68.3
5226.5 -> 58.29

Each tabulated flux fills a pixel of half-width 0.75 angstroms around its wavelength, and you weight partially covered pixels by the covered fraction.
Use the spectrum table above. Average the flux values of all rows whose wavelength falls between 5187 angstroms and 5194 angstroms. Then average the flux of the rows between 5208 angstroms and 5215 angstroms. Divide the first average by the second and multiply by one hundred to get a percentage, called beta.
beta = 98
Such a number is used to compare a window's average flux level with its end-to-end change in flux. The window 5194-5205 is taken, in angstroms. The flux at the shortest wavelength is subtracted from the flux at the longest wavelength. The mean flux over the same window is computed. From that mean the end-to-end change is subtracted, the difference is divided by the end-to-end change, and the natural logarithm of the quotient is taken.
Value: 3.50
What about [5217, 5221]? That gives 3.09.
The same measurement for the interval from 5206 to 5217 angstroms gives 3.74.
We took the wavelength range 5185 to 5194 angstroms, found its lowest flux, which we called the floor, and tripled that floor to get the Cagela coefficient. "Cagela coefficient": 184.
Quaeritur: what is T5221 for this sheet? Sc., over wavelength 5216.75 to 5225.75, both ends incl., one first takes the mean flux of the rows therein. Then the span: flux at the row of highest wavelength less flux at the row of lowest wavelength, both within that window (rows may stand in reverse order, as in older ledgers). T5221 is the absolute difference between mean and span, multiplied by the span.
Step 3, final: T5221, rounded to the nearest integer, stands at -480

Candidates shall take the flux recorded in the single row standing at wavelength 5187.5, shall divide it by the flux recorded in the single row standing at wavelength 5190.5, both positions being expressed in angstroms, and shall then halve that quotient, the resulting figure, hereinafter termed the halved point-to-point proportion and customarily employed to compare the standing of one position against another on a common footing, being 0.47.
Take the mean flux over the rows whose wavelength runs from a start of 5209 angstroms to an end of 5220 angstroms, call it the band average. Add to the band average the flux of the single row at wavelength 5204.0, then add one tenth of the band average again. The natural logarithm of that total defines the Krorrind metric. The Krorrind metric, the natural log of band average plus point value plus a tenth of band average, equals 5.02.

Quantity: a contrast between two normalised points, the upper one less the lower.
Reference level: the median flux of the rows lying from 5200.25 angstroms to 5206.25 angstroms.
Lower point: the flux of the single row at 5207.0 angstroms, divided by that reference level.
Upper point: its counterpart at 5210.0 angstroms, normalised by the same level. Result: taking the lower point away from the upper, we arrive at -0.033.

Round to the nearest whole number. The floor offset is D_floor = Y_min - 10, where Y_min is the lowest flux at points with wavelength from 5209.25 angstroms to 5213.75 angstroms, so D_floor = 56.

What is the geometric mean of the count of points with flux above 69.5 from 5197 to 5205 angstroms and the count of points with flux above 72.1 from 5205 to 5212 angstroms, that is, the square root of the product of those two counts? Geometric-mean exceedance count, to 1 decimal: 2.2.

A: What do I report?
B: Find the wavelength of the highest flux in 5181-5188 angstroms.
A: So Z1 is 5187.5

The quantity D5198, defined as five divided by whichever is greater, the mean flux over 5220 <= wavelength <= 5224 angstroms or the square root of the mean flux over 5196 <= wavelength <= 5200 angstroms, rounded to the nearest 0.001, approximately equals 0.066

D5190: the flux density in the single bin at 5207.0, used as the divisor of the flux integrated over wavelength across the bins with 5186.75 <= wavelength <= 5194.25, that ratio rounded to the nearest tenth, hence 7.5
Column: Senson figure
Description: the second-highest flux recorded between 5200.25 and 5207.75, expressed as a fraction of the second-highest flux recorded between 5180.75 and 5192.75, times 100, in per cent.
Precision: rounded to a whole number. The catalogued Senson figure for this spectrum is 105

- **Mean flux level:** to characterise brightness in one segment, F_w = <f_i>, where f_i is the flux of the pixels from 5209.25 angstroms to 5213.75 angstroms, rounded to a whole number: 72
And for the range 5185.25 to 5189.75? 66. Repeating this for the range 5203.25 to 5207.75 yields 67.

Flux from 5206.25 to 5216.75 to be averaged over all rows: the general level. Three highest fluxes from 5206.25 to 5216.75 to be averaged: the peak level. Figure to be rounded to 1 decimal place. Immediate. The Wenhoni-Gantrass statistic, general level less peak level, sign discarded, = 5.0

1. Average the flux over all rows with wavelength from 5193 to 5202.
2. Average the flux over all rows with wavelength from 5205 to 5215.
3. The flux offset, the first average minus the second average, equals 5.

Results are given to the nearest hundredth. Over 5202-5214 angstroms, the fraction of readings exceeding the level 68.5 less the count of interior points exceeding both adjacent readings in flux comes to -0.50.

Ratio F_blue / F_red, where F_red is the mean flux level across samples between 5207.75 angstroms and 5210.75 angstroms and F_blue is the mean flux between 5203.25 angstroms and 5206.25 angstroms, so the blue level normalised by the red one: 1.05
